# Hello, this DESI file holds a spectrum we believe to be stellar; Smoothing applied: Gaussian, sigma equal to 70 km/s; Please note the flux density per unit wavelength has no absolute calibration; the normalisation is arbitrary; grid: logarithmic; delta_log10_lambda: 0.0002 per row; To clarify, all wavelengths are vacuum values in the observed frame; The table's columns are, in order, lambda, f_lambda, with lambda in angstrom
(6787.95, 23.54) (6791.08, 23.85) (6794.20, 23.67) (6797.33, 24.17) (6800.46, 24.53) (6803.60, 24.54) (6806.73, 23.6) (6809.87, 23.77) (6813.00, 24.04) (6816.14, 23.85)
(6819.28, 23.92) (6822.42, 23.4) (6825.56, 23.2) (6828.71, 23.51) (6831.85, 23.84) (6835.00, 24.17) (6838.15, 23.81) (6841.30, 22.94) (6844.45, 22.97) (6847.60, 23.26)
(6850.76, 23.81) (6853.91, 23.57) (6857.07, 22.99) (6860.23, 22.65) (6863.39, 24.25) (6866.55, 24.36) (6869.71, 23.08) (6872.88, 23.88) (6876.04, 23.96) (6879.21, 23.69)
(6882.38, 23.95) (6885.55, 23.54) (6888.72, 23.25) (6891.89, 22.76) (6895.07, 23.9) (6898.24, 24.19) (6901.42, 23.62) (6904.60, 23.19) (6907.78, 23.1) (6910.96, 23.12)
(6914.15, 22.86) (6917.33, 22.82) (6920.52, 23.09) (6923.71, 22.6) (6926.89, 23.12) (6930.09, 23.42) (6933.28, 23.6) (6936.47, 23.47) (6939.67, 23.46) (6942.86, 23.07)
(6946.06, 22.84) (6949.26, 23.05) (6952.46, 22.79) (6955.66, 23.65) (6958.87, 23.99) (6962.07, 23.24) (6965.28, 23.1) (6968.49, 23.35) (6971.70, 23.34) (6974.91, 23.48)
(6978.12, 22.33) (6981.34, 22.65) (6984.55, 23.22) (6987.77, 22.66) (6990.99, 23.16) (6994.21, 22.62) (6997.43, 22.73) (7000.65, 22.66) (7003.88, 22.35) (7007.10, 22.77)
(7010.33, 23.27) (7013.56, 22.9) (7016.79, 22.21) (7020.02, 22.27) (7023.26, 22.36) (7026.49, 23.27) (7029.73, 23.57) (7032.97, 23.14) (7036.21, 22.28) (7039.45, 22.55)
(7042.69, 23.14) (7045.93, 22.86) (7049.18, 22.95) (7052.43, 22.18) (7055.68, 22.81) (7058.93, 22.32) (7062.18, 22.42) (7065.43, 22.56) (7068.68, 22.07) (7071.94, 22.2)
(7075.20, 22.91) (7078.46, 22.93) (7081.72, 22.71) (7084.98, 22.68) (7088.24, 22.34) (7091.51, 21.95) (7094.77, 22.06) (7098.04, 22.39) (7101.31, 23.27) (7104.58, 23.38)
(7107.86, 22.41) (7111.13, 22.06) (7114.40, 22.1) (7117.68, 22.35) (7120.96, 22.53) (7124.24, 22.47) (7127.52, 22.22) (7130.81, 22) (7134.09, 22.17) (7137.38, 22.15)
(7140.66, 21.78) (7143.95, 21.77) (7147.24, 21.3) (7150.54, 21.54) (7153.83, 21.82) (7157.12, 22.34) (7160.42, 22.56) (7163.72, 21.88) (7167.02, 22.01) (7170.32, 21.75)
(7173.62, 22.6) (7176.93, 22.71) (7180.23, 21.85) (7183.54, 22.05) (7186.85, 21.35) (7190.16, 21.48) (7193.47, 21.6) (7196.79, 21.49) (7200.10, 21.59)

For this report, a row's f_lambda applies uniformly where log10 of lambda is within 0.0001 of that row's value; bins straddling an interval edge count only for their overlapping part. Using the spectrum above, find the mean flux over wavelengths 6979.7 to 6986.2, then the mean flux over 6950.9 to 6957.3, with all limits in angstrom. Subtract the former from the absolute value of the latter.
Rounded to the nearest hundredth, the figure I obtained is 0.29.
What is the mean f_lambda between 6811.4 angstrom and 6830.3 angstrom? 23.7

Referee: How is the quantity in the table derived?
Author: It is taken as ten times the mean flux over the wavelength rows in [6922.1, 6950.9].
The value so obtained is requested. 231.8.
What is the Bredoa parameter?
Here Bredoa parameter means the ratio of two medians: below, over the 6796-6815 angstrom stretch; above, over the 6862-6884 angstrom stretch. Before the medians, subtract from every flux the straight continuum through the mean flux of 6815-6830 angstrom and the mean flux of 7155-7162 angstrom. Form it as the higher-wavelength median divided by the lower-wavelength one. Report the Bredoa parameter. 1.20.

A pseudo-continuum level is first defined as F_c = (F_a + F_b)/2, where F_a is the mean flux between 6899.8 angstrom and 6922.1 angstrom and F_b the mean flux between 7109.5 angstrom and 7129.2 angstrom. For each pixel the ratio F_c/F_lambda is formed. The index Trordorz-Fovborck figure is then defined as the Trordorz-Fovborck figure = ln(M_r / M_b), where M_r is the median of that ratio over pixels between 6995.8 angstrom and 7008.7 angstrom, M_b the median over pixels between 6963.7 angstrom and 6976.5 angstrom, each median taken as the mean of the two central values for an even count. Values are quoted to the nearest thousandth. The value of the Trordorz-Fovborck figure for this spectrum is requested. 0.028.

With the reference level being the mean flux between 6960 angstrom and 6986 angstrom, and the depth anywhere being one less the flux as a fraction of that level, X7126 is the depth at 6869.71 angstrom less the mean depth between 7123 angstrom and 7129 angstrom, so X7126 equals -0.032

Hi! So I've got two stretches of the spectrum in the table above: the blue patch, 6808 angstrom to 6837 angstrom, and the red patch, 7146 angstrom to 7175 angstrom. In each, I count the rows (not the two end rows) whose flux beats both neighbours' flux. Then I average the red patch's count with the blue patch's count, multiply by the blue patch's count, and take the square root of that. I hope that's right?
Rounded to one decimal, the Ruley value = 2.0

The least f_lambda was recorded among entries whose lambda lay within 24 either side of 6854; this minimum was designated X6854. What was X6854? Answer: 22.65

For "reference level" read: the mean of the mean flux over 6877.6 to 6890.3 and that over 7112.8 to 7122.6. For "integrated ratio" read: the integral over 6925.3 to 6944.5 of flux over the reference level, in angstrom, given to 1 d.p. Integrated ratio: 19.5 angstrom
